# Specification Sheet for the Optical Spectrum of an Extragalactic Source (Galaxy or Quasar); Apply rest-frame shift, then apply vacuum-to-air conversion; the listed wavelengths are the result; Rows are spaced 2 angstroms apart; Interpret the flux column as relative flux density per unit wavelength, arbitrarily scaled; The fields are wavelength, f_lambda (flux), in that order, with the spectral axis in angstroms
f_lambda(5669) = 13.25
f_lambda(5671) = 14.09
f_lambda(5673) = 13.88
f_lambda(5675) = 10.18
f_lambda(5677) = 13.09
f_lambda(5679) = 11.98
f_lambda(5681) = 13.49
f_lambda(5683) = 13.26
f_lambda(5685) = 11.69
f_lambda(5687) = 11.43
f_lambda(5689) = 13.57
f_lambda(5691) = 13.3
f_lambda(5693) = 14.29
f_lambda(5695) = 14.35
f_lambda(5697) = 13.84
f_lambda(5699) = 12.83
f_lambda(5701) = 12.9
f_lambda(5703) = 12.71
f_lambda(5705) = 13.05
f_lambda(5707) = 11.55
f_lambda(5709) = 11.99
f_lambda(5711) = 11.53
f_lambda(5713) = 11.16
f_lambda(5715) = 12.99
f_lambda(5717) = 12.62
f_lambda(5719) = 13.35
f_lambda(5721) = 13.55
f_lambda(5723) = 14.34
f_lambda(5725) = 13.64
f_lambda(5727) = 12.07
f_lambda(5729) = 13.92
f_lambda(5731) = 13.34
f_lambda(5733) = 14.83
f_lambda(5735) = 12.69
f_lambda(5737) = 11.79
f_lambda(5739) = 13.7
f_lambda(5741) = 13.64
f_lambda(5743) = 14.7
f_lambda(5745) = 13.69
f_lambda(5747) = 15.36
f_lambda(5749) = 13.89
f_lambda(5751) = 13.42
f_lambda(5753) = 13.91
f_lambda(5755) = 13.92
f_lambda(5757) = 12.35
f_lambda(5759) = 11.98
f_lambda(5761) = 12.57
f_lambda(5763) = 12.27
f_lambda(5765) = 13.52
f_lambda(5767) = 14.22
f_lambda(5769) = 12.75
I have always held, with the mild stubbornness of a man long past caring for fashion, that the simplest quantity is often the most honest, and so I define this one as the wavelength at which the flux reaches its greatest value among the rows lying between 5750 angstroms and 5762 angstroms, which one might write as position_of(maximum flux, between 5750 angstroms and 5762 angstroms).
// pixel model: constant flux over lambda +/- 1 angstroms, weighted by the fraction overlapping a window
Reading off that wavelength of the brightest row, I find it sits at 5755 angstroms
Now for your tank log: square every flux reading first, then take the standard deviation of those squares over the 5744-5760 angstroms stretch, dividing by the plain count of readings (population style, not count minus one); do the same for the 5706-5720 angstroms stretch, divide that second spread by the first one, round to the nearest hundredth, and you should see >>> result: 0.71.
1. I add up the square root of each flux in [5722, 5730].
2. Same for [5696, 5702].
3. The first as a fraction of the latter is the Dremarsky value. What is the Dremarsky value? 1.35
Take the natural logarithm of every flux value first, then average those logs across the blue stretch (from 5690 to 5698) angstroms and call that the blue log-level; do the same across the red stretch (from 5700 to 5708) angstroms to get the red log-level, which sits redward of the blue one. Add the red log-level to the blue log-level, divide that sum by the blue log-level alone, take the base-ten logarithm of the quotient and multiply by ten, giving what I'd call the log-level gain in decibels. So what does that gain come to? 2.922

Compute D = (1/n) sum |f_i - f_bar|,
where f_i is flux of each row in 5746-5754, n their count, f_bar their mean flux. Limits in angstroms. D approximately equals 0.61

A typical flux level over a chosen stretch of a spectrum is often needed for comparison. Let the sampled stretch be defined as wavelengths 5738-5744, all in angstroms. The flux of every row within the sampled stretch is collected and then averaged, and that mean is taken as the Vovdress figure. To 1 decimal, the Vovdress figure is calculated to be 14.0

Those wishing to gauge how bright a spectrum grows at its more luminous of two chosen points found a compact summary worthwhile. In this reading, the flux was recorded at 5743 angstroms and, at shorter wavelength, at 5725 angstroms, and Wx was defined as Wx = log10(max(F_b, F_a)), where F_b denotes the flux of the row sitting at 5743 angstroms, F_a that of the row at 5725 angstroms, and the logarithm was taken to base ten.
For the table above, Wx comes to 1.167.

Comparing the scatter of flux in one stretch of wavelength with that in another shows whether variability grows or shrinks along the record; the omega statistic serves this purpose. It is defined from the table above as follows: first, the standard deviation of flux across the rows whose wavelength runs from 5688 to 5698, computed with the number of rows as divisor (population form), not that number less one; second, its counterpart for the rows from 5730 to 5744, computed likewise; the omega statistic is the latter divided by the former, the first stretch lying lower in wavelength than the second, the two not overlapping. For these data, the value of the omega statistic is 2.4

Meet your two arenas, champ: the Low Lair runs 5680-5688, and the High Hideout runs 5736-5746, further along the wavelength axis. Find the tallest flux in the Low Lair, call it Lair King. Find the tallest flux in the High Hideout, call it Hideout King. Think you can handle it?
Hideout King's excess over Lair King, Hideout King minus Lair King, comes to 1.2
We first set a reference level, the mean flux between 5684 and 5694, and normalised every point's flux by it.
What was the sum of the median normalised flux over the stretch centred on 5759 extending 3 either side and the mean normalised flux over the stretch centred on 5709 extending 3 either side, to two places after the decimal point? 1.87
